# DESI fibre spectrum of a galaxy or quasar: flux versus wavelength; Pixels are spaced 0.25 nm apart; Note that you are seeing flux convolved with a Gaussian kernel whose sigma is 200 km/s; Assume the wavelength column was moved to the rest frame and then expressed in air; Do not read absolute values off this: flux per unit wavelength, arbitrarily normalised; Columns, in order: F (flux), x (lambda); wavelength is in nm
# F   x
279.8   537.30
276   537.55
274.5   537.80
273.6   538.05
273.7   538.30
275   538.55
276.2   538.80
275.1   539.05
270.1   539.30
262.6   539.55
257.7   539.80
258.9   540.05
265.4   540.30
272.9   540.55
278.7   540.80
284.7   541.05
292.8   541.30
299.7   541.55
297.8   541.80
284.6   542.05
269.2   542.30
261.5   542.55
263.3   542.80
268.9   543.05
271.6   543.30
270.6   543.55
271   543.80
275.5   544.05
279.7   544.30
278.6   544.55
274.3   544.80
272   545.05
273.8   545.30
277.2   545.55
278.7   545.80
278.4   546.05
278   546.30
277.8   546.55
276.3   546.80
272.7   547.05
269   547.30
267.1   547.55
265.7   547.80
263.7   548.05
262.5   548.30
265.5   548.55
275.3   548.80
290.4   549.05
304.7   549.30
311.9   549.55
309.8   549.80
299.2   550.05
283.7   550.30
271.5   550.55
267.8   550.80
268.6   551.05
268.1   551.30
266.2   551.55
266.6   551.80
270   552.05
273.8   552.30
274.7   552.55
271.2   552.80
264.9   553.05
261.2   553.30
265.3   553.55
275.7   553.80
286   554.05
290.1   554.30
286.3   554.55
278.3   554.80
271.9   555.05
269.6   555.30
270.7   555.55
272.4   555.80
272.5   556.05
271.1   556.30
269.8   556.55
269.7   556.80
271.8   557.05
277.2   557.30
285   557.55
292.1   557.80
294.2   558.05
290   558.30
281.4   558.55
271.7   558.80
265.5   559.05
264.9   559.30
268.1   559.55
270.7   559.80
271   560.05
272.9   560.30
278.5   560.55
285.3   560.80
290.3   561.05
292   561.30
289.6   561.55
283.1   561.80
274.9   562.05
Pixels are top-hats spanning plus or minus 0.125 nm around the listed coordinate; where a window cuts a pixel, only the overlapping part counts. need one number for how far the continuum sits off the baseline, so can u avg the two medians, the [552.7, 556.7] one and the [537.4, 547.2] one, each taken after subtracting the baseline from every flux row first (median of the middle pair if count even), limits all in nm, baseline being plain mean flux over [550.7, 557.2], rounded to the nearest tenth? 0.9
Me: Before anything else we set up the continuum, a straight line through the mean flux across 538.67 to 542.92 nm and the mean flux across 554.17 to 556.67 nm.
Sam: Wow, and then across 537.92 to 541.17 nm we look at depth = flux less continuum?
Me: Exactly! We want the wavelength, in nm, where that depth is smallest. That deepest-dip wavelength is 539.80 nm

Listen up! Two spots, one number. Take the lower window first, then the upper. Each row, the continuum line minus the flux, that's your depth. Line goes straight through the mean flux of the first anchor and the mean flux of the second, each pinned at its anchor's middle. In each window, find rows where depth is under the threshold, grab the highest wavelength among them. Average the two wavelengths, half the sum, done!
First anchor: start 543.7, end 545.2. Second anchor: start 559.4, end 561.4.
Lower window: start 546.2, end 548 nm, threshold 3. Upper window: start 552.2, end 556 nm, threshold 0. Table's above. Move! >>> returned 550.80 nm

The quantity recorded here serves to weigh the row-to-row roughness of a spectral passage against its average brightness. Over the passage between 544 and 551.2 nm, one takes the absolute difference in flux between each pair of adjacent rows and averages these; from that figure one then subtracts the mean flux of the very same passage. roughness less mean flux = -274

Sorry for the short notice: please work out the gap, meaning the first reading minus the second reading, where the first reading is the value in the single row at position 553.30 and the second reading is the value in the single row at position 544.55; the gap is -17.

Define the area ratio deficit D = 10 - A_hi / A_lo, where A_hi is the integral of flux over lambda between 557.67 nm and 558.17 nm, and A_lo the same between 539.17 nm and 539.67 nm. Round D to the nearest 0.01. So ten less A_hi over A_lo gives 8.90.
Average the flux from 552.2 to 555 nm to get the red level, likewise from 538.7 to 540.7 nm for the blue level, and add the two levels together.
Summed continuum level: 543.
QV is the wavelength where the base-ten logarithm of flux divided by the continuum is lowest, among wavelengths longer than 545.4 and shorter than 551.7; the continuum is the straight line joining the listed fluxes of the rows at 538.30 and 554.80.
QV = 548.30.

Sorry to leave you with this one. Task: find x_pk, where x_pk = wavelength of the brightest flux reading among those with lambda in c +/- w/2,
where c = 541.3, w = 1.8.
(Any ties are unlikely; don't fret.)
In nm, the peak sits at 541.55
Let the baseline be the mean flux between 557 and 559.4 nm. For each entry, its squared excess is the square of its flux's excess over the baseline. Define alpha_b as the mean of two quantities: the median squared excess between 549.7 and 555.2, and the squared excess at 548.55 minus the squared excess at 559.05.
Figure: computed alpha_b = 51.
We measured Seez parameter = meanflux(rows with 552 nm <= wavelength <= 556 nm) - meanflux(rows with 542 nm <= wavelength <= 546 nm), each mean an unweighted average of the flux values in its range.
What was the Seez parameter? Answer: 1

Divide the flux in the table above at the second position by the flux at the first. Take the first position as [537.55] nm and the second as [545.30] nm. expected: 0.992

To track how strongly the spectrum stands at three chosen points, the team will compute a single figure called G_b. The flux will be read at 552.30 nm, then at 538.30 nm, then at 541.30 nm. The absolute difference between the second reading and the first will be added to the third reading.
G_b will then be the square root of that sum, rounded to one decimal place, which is 17.1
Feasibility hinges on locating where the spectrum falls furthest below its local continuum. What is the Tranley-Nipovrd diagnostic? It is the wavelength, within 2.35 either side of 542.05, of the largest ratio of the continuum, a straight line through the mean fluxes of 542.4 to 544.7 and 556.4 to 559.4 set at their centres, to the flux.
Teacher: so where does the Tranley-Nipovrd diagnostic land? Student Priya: 539.80 nm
